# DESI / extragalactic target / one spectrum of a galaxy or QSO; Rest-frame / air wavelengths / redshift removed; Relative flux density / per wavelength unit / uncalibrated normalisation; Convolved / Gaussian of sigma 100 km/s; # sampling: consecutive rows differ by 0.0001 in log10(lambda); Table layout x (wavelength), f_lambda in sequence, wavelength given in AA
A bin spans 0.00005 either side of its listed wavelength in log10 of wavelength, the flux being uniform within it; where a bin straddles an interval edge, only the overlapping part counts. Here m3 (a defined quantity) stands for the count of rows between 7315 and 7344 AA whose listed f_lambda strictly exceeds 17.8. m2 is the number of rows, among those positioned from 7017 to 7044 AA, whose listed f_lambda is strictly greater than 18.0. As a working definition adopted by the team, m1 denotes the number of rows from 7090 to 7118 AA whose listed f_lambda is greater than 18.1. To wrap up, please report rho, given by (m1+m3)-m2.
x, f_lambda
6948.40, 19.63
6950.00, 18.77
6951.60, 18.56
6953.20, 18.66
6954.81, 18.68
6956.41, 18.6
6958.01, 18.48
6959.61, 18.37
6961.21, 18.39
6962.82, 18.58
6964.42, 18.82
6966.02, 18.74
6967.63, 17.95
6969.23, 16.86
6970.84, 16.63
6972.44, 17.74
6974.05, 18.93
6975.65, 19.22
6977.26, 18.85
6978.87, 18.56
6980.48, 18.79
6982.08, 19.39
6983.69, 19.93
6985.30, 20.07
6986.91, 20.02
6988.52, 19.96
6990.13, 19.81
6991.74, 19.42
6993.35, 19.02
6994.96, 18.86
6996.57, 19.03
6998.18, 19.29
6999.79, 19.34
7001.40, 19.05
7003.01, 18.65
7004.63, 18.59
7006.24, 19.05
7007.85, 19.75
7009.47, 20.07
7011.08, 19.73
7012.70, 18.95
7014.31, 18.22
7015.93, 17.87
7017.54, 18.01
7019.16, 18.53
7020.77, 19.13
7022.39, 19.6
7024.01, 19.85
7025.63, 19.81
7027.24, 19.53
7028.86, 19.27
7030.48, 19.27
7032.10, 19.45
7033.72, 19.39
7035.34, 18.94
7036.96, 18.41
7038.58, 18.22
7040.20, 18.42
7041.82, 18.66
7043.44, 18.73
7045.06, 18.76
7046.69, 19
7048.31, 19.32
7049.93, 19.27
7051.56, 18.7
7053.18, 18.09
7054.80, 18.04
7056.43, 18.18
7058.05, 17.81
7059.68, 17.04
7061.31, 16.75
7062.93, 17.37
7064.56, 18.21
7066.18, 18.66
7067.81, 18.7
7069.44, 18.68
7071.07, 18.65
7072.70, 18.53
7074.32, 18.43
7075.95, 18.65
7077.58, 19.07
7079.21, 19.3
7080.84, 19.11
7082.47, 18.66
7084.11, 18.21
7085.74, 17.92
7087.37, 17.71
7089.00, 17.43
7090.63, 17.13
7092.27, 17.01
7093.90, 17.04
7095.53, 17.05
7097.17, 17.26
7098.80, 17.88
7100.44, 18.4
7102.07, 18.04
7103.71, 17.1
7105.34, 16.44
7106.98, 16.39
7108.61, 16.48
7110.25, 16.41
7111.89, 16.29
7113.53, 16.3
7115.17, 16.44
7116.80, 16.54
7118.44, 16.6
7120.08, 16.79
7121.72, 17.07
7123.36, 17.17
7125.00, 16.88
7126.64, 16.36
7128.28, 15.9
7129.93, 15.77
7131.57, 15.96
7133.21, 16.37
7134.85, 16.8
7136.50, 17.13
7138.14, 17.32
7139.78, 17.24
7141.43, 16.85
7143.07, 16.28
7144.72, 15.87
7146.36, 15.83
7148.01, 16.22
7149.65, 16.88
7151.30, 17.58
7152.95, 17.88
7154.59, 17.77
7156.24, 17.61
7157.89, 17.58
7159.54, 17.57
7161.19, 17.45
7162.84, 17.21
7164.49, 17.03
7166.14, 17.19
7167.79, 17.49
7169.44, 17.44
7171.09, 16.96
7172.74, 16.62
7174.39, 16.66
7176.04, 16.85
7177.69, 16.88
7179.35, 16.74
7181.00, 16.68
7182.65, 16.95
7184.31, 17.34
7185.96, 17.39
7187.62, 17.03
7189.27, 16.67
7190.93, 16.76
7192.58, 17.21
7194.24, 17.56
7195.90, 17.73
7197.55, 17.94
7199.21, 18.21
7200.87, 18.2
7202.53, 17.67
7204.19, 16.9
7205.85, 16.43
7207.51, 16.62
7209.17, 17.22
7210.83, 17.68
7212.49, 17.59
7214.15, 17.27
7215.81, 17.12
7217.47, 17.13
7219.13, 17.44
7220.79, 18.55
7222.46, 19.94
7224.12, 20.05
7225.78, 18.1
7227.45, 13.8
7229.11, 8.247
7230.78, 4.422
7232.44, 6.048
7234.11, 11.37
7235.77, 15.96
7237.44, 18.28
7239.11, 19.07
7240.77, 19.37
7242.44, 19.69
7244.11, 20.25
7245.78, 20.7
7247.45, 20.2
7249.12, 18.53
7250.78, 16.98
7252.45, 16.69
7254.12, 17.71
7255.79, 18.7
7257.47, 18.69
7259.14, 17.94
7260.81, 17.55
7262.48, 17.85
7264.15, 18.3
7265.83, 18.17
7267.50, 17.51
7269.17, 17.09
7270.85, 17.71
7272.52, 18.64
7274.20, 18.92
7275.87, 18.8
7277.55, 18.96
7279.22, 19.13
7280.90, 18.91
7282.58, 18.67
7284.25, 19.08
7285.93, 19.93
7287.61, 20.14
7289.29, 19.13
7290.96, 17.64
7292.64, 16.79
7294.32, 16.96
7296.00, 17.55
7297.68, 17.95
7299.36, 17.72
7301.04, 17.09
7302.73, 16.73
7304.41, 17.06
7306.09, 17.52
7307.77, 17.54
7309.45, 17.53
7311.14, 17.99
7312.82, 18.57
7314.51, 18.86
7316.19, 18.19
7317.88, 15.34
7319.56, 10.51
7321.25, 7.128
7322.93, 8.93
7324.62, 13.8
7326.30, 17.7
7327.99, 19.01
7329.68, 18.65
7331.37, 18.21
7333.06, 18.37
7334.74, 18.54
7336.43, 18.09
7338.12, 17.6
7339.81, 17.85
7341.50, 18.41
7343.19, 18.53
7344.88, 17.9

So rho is -6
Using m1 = 1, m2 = 17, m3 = 10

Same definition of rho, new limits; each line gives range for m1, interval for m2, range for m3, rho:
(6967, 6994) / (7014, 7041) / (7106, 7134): -3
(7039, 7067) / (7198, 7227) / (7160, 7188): 5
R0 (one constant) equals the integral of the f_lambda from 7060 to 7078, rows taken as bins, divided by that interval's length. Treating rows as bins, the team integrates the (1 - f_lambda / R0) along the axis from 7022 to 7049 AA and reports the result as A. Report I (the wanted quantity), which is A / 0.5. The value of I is -2.4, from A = -1.2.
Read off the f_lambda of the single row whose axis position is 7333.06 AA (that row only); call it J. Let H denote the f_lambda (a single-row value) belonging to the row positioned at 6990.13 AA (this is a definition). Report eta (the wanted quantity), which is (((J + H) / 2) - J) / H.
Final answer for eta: 0.036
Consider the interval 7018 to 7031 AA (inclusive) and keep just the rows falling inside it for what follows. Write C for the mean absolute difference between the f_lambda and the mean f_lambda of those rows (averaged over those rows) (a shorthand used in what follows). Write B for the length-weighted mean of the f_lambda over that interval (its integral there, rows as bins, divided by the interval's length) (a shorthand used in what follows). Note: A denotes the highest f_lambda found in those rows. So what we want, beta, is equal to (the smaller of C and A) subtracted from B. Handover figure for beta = 19.0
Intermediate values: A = 19.85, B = 19.3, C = 0.32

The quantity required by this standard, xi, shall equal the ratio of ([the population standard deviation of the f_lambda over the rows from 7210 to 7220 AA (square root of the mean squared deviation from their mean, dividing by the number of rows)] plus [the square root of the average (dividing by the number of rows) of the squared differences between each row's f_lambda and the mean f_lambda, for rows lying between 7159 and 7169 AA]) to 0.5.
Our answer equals 0.8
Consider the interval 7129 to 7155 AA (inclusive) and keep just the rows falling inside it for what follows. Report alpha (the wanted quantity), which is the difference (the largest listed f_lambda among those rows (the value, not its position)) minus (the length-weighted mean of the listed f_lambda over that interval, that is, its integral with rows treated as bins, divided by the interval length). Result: 1.2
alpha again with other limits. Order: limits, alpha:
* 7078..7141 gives 2.2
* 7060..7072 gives 0.6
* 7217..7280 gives 3.5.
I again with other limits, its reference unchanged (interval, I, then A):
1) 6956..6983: -0.4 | -0.2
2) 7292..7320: 3.5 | 1.7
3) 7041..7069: -0.1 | 0.0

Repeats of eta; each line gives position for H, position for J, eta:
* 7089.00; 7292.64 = 0.018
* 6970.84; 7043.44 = -0.063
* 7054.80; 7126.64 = 0.047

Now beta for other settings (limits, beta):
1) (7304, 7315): 17.3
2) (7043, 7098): 17.5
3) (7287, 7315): 17.1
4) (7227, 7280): 14.3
